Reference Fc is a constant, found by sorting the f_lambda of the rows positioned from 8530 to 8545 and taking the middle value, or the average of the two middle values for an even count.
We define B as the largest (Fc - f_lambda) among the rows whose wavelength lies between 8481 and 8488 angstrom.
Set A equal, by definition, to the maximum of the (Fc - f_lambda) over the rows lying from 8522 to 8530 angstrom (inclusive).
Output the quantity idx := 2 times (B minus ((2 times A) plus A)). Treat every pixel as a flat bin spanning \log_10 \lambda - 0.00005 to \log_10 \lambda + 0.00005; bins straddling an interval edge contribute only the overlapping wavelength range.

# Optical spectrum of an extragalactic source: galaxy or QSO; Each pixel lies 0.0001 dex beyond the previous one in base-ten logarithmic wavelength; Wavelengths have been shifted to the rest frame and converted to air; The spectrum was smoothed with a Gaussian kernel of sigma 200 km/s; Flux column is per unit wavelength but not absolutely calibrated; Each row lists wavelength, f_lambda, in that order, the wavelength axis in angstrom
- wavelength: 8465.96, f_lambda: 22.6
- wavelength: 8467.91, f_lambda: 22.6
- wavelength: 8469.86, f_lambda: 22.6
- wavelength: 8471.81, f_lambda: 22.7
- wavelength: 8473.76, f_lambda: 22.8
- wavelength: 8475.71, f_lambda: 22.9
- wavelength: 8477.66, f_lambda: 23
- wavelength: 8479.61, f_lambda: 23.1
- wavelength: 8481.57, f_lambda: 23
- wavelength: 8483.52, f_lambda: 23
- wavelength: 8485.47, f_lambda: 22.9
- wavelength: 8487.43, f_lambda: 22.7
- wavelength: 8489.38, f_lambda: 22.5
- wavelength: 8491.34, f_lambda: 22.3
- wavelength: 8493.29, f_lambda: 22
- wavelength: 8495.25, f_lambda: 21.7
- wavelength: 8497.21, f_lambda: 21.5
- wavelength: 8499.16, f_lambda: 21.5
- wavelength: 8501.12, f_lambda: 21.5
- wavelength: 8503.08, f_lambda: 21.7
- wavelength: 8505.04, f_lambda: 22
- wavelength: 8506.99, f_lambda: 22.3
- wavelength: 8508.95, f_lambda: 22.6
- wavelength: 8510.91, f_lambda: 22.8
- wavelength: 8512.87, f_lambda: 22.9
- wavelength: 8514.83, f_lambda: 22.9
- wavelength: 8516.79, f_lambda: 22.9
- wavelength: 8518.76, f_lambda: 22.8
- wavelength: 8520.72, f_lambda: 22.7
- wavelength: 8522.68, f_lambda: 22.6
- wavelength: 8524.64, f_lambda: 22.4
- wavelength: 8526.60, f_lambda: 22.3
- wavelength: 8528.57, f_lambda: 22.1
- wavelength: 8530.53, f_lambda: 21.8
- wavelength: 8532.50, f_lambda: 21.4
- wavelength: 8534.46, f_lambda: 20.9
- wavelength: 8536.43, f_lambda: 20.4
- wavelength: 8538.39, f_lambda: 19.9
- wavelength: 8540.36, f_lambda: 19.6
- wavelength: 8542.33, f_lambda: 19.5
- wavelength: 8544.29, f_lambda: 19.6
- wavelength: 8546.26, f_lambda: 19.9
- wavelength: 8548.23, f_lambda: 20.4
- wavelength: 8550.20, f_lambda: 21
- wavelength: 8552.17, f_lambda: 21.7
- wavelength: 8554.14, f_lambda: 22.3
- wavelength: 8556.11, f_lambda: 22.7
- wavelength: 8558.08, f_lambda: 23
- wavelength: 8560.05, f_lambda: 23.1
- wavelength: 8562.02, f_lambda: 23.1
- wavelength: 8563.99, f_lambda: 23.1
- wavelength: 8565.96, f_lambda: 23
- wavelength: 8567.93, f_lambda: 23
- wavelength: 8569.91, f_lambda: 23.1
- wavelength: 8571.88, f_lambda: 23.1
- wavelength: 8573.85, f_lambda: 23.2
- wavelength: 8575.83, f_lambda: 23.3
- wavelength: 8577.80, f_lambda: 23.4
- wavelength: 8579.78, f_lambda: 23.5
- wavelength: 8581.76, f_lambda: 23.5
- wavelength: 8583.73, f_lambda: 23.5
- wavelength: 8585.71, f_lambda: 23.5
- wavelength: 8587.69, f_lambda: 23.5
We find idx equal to 7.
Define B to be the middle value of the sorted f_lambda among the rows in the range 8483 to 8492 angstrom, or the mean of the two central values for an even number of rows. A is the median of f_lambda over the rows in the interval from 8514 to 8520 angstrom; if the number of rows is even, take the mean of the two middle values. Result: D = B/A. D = 0.99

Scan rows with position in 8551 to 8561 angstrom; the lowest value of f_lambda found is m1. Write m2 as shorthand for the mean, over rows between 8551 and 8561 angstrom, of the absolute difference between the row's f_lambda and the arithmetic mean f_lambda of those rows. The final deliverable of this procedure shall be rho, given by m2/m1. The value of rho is 0.021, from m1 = 21.7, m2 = 0.45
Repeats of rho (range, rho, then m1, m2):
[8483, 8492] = 0.010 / 22.3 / 0.22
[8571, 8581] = 0.005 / 23.1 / 0.12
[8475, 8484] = 0.002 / 22.9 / 0.04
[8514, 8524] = 0.005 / 22.6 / 0.10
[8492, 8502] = 0.008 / 21.5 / 0.17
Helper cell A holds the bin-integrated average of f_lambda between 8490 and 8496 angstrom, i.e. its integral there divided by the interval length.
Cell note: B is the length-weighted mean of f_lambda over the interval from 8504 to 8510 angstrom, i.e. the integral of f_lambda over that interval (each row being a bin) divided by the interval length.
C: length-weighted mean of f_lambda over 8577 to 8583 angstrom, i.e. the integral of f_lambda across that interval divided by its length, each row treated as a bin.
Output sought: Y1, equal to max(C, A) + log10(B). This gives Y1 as 24.8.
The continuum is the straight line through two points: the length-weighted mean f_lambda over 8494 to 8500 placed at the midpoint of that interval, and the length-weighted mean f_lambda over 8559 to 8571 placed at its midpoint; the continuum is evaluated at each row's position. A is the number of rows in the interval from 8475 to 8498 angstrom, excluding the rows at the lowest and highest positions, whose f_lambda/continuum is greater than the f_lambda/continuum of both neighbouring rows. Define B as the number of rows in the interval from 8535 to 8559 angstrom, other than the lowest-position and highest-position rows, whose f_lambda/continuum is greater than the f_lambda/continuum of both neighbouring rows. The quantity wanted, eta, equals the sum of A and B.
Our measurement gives 1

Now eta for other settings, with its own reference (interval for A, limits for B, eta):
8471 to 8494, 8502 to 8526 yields 2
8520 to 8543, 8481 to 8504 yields 0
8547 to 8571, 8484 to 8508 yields 1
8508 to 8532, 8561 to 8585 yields 3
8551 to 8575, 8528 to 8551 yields 2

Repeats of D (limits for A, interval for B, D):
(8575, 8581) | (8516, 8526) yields 0.97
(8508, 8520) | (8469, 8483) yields 1.00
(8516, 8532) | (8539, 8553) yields 0.88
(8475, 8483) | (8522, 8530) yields 0.97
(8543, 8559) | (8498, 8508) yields 1.02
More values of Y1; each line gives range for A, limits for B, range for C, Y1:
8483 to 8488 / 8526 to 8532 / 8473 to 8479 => 24.3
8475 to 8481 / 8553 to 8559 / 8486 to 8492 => 24.3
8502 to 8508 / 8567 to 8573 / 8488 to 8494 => 23.7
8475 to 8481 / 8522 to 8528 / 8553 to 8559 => 24.3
